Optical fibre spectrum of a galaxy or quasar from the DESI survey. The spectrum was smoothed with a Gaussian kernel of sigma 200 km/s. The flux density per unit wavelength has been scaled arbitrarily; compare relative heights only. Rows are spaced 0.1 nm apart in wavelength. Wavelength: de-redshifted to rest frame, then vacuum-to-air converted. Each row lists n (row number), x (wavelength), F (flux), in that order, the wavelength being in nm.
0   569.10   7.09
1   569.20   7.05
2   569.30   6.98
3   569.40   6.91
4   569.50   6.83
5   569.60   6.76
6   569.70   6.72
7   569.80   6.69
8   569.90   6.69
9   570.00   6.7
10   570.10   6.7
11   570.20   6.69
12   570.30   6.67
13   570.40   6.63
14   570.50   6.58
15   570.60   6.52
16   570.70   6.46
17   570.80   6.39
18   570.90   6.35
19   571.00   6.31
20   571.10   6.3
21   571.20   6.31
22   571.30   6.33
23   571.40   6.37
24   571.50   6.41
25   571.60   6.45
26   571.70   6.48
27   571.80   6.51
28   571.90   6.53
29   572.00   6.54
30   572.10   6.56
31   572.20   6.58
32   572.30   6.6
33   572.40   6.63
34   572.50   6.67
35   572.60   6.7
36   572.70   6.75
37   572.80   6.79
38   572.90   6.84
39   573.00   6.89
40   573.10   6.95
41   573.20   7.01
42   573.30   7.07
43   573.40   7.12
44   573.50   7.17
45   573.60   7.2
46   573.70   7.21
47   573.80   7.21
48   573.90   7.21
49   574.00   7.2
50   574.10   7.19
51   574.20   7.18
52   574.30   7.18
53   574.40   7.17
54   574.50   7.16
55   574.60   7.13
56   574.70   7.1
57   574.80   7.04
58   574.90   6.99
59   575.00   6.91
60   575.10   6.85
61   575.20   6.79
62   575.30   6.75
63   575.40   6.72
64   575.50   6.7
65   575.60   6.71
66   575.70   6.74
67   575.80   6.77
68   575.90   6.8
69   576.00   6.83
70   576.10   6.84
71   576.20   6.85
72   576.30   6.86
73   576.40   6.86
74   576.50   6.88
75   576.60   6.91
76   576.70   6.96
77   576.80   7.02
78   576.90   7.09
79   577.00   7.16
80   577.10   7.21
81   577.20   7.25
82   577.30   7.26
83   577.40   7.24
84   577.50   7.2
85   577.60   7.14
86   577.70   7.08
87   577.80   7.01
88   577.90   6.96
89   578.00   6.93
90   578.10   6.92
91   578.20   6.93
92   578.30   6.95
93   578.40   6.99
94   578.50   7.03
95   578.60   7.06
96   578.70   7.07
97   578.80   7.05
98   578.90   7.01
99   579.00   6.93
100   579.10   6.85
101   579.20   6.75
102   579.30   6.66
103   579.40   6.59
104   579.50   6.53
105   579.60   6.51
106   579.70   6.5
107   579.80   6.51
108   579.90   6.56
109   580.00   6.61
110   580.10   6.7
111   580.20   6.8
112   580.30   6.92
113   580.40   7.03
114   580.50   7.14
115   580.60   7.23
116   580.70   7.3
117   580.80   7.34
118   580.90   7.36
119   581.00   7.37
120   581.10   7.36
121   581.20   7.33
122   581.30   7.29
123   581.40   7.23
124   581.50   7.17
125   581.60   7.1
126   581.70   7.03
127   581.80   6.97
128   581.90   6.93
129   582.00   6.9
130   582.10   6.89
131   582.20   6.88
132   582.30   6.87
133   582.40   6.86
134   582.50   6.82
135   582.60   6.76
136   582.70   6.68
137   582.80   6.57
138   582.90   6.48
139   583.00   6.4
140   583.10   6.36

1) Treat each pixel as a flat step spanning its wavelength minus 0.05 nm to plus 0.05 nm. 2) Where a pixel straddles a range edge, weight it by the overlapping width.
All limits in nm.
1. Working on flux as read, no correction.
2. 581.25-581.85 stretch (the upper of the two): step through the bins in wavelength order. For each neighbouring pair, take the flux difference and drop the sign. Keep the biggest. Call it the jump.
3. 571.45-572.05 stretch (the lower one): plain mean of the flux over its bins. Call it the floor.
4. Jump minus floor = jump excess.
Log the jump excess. -6.42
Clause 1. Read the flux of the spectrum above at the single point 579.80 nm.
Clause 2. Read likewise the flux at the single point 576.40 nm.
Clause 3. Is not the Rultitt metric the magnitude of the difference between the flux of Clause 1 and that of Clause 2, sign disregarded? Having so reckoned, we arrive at 0.35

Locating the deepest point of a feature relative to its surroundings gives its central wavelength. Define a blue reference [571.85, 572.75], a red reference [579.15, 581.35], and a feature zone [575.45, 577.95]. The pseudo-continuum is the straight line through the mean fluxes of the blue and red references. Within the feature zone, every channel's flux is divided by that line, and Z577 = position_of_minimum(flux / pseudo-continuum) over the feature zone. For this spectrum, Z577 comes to 575.50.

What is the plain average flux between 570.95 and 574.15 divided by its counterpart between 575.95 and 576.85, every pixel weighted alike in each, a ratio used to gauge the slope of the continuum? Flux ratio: 0.98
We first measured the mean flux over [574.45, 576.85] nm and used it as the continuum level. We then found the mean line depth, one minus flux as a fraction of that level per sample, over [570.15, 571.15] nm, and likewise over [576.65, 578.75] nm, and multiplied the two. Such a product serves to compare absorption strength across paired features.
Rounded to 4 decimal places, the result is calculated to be -0.0016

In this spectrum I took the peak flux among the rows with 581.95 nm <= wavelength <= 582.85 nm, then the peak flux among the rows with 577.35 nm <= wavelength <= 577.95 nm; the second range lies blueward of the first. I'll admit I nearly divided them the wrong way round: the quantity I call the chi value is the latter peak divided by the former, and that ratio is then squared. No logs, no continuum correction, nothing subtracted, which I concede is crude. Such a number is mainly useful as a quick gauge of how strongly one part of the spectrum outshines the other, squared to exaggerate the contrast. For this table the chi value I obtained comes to 1.10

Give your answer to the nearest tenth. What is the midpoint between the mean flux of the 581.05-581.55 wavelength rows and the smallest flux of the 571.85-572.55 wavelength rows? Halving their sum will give 6.9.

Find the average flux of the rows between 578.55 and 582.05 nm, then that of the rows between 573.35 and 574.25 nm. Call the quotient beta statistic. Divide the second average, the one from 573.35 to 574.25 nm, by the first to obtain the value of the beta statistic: 1.03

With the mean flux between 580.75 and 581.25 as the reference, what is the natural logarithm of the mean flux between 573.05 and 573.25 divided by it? -0.052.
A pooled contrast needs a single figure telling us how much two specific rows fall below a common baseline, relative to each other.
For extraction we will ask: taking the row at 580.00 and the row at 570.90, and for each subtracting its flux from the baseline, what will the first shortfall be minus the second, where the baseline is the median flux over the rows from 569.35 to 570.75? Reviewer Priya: -0.3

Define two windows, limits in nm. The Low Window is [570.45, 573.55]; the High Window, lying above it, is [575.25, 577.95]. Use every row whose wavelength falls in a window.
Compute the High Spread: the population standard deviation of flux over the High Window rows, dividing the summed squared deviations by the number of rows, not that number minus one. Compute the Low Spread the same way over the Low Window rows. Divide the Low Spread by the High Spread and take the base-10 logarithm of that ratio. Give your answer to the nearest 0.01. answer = 0.14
